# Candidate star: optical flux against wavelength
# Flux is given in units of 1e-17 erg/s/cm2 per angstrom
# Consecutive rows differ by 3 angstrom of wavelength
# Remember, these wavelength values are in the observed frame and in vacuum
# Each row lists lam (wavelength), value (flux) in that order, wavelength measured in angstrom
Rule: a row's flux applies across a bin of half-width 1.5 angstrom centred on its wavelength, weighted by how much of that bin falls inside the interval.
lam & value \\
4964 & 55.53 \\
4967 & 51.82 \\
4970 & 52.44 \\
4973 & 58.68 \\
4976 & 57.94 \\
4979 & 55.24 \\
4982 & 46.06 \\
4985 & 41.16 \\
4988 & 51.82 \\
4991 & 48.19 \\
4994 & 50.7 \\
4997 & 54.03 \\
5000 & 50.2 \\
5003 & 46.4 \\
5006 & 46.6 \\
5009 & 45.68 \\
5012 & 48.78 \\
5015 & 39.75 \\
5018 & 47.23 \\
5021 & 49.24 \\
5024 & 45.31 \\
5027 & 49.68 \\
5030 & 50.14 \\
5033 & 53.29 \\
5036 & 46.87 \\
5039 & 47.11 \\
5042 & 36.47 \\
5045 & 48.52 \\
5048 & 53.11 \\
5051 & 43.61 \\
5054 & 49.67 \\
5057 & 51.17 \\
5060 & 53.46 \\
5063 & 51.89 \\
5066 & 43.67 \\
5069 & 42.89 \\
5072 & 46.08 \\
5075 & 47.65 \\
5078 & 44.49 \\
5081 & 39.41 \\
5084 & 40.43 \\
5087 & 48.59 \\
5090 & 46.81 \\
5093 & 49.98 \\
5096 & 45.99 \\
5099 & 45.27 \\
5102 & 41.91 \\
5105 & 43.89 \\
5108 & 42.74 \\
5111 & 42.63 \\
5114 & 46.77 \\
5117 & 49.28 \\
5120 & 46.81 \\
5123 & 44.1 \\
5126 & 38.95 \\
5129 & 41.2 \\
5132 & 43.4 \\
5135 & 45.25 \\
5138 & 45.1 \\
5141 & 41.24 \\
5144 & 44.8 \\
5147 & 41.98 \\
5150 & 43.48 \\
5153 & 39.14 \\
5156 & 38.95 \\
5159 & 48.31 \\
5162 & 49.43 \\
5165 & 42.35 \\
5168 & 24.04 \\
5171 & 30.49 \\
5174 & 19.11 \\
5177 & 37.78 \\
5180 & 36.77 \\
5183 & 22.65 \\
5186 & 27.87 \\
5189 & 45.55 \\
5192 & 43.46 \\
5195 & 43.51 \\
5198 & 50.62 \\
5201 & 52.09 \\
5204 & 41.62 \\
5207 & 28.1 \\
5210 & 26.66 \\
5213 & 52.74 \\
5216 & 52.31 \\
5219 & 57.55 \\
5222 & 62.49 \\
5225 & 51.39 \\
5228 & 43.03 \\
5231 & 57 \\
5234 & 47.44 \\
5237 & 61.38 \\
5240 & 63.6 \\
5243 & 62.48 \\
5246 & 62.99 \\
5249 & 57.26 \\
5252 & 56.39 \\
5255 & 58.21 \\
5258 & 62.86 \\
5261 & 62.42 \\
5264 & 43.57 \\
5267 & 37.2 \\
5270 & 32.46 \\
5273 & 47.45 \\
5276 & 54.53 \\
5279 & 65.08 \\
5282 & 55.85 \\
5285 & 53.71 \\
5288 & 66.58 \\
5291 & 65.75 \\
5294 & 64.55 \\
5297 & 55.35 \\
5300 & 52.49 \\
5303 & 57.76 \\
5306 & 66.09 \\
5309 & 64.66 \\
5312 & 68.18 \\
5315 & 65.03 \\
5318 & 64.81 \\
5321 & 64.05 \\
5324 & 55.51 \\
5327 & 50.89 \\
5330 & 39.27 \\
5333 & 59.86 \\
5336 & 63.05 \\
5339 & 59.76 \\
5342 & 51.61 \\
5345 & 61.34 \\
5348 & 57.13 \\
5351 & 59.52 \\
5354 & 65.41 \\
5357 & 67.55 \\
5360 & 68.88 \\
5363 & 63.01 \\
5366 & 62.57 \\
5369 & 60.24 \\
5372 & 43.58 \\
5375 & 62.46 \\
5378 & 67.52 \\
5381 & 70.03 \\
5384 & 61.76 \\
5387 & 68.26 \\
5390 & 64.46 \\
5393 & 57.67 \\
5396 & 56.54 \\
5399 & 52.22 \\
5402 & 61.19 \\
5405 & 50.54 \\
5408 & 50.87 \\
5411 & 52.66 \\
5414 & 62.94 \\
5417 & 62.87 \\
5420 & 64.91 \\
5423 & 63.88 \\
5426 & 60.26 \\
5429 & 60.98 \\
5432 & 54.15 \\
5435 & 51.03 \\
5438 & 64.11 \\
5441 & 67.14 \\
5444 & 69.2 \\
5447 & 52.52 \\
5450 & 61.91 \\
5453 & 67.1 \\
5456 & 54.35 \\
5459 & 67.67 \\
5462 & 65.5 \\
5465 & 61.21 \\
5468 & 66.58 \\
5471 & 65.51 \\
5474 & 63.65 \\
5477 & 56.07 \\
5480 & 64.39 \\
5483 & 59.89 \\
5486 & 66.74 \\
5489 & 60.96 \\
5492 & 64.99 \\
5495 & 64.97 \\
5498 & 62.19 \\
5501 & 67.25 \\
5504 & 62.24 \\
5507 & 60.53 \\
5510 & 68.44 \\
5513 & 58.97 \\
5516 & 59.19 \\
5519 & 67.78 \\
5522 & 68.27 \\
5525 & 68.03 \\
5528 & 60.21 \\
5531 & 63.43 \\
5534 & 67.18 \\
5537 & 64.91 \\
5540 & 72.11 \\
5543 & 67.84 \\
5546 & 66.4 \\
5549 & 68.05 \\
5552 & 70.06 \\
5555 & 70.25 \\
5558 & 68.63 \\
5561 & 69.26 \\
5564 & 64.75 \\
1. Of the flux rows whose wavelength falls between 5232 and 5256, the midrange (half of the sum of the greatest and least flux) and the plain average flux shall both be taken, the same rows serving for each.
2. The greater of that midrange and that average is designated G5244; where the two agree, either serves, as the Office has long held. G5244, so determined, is 59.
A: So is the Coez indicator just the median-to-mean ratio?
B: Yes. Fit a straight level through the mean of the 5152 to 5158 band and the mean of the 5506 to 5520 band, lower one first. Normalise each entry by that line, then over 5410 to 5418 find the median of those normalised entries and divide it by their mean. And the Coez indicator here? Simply 1.05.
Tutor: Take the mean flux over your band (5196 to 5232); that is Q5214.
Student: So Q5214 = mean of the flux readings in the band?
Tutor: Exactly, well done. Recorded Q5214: 48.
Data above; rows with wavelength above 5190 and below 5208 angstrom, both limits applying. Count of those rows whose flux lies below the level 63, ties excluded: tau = 6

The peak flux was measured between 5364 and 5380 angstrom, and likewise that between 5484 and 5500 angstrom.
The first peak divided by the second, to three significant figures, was 1.01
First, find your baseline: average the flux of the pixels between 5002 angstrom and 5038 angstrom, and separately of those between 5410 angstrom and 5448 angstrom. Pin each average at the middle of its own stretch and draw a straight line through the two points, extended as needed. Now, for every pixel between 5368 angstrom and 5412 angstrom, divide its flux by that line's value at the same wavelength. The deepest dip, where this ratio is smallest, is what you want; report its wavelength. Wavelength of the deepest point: 5372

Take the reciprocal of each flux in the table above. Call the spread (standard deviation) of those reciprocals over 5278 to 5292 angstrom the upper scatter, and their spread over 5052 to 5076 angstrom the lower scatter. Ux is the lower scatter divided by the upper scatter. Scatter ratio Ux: 1.0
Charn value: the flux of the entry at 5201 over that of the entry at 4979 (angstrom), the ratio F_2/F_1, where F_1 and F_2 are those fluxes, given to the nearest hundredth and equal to 0.94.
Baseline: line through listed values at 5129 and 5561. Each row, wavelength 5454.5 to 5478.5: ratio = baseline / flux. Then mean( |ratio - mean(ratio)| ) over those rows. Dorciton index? 0.068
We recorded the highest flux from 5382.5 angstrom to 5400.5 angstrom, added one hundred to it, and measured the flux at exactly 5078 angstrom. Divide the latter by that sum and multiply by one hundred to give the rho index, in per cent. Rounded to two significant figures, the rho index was 26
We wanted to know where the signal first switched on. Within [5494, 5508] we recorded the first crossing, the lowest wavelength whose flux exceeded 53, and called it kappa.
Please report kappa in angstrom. 5495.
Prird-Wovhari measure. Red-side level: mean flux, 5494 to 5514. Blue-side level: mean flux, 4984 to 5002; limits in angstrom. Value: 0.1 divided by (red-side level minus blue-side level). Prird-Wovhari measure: 0.0071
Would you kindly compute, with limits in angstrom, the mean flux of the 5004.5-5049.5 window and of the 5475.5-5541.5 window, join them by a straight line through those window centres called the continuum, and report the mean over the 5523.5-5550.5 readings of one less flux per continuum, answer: -0.022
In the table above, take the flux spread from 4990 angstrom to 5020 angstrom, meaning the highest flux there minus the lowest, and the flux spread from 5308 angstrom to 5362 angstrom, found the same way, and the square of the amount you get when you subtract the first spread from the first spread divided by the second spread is 190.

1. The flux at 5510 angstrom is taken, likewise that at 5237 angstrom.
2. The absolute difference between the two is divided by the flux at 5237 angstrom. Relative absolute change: 0.12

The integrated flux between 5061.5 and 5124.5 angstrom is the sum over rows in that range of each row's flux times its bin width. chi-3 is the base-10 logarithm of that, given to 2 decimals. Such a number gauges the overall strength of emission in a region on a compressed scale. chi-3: 3.46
